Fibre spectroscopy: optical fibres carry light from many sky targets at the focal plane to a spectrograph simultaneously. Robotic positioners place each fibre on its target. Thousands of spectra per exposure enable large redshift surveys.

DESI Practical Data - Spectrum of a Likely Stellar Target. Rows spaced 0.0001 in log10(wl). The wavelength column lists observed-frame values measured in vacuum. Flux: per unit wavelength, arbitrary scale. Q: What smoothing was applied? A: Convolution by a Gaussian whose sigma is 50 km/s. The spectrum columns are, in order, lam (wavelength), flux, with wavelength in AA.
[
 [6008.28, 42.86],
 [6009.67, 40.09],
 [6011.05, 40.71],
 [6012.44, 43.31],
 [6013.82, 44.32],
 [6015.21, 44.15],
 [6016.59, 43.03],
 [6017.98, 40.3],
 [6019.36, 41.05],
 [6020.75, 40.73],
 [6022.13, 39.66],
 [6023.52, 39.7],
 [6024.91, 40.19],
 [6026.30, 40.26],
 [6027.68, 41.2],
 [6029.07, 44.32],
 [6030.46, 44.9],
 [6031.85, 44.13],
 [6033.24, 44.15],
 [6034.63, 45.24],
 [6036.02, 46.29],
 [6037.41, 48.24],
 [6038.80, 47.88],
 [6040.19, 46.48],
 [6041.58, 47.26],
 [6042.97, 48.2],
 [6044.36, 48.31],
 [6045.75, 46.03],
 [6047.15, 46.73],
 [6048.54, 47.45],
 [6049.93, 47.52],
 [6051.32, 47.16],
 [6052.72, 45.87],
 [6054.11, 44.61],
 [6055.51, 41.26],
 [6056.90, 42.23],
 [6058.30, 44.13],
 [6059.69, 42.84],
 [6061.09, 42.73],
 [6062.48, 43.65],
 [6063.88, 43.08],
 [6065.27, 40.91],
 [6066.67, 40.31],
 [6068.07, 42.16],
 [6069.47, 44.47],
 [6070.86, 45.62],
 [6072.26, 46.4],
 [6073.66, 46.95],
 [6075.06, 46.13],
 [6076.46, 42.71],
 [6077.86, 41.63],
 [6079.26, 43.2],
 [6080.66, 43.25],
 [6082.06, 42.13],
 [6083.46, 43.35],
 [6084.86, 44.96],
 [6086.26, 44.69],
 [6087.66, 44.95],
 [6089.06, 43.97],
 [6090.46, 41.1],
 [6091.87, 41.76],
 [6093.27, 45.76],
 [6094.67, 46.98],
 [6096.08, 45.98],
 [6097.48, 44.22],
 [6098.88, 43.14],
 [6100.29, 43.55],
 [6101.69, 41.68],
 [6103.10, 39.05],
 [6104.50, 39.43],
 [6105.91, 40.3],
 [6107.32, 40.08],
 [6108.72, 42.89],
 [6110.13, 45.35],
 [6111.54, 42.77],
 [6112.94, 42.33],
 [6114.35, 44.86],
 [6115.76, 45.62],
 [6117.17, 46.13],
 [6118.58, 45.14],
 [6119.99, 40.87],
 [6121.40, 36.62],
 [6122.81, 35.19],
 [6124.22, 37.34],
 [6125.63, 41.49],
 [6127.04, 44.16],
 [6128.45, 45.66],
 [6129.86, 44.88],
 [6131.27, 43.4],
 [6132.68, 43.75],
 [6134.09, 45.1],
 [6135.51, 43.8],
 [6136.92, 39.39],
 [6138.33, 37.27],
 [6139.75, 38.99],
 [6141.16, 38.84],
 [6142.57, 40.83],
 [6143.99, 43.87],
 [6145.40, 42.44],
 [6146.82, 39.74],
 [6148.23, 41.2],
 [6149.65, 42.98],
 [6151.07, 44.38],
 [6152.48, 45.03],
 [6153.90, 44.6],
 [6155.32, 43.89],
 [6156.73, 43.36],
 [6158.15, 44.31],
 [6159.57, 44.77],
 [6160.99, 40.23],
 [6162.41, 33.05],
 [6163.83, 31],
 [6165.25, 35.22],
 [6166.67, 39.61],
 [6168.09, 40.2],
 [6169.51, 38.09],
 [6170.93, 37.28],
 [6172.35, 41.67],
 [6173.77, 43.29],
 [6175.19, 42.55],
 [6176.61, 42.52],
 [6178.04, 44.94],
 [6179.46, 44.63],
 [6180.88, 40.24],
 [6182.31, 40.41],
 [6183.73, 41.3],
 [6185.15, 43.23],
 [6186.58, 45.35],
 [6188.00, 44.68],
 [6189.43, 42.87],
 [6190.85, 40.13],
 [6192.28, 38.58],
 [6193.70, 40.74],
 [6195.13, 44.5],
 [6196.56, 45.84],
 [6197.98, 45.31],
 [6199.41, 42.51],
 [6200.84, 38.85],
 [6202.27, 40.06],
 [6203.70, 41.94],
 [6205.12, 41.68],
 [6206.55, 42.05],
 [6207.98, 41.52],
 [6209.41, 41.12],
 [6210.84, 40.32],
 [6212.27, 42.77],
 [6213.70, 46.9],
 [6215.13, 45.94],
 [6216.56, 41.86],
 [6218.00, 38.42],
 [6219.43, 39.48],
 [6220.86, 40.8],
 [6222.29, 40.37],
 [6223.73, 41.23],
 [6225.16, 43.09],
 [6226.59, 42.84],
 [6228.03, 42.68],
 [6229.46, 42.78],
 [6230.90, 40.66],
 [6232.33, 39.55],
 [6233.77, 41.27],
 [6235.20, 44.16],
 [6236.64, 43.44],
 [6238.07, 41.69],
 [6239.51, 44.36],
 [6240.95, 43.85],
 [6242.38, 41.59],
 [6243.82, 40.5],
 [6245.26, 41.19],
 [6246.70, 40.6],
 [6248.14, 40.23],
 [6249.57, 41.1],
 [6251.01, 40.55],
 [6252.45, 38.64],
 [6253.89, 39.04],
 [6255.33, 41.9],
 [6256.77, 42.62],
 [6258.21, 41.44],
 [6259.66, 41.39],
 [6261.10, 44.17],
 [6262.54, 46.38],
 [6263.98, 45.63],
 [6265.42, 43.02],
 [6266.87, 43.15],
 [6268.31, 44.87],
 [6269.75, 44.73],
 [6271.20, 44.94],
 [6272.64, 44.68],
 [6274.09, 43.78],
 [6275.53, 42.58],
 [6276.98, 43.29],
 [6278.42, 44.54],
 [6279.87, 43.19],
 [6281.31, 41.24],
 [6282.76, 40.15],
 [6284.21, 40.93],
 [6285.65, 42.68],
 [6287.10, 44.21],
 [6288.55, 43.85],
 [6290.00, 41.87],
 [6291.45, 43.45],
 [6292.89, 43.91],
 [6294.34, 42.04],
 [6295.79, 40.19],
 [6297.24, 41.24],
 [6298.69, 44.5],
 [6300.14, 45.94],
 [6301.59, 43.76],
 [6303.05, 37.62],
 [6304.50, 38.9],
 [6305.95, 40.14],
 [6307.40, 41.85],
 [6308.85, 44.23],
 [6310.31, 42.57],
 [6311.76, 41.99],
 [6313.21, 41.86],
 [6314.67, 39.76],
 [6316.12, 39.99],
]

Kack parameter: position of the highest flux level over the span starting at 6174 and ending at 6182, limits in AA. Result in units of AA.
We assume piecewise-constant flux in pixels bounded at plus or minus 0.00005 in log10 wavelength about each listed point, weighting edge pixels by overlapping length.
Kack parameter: 6178.04 AA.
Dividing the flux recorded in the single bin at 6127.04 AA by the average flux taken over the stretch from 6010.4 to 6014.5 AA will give 1.03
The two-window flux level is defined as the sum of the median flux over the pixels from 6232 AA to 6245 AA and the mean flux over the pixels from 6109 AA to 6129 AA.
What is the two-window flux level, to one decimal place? 84.1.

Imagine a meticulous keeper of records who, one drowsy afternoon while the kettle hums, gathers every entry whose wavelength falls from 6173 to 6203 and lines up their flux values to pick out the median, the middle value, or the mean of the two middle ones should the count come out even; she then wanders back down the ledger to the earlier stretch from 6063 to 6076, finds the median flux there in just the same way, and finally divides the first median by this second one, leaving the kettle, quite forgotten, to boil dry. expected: 0.96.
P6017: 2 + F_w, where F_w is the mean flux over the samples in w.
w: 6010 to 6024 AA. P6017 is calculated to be 43.7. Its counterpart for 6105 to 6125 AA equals 43.8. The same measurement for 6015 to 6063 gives 46.2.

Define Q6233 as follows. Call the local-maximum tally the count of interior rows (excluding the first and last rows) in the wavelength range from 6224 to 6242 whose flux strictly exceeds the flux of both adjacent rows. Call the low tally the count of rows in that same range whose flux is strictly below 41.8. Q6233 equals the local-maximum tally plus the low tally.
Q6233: 7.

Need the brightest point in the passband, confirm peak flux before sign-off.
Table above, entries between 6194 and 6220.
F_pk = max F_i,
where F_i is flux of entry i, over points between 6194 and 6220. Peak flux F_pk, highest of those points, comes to 46.9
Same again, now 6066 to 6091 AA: 46.95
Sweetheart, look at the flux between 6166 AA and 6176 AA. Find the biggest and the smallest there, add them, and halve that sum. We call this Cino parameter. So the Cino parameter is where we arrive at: 40.3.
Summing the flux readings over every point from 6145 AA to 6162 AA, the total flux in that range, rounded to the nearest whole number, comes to 517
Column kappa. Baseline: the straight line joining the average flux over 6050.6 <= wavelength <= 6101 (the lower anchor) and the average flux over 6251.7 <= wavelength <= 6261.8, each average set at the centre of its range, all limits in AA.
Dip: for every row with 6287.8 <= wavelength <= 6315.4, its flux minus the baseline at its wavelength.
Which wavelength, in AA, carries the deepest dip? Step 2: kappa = 6303.05 AA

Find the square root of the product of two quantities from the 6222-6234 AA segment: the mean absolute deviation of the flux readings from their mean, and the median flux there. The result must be 6.7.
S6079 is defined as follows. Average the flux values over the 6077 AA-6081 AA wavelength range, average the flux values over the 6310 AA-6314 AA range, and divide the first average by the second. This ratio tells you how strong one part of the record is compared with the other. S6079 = 1.01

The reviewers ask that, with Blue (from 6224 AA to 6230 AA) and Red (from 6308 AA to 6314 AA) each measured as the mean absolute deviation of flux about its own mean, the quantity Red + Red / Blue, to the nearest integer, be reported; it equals 7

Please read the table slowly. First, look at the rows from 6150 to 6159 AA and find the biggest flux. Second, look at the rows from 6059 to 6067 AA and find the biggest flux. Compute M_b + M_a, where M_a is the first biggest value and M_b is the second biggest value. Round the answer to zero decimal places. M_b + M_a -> 89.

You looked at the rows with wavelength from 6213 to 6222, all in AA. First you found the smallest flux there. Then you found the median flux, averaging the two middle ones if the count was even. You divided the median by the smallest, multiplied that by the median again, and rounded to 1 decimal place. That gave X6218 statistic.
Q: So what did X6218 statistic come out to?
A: 44.5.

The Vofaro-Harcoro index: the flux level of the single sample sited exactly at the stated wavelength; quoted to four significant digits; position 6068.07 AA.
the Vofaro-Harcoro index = 42.16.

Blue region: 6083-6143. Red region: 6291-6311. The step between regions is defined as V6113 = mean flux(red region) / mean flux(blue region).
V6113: 0.99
